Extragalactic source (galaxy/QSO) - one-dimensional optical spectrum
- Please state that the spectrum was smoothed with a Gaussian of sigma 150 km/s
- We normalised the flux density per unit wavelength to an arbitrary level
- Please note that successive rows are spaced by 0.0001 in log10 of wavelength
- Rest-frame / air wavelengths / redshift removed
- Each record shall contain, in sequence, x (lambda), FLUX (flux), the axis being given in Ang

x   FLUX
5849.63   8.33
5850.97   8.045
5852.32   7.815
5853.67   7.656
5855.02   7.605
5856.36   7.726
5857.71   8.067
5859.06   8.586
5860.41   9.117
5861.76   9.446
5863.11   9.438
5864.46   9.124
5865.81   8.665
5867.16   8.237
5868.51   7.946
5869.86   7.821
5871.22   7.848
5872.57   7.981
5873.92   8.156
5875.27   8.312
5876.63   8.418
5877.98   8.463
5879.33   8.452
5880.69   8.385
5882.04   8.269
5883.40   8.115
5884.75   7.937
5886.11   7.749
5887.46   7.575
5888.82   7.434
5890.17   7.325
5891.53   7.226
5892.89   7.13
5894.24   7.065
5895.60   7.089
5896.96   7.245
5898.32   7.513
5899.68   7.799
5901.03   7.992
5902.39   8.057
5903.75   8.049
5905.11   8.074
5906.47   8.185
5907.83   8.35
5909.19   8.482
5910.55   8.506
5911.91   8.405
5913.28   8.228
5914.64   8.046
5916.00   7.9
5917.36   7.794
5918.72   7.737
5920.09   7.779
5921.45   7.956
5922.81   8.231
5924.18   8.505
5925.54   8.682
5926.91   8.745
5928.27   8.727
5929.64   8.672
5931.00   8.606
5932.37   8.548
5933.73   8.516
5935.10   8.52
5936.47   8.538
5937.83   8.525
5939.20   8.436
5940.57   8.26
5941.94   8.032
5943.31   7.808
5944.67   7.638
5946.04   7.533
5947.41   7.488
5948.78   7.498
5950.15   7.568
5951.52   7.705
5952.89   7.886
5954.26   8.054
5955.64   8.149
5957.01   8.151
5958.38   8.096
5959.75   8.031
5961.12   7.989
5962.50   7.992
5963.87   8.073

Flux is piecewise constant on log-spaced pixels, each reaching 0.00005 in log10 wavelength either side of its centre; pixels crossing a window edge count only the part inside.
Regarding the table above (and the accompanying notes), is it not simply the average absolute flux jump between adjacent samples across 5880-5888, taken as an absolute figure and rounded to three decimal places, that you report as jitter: 0.162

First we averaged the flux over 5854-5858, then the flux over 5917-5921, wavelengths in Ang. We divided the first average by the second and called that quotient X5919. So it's 1.00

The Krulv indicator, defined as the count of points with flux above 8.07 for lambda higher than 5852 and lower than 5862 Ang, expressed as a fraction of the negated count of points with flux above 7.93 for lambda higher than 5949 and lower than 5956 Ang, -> -1.5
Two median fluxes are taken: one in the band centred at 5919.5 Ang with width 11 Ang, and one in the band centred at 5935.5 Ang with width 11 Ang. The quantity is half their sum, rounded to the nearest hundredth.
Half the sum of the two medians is 8.23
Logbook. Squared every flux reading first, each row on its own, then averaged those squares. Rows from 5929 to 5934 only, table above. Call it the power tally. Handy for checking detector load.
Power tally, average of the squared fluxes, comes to 74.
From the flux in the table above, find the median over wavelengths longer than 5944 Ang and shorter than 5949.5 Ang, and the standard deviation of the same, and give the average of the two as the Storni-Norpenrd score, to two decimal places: 3.79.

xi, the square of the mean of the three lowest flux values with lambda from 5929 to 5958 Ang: 56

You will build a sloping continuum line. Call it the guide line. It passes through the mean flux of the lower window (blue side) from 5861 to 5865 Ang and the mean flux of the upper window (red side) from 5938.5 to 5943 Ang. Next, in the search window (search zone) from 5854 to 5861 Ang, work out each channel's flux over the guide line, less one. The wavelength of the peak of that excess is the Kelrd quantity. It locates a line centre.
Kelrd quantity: 5860.41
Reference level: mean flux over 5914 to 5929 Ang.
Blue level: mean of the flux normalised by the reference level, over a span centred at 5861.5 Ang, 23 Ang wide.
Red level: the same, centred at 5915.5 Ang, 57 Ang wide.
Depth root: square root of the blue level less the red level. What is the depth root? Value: 0.174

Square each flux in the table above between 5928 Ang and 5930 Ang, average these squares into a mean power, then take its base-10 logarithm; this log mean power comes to 1.88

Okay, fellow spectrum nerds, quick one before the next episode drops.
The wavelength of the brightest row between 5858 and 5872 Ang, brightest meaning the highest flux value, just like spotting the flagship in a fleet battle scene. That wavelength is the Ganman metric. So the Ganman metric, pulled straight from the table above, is 5861.76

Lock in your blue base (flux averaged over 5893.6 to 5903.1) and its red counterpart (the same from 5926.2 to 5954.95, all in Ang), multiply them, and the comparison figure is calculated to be 61.5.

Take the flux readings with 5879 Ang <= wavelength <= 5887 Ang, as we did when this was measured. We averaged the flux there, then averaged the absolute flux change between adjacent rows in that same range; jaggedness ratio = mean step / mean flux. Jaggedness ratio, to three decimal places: 0.017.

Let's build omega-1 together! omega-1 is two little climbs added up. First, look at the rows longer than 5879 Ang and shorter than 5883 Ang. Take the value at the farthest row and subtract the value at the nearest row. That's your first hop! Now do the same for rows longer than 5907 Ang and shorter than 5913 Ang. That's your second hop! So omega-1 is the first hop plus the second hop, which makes -0.13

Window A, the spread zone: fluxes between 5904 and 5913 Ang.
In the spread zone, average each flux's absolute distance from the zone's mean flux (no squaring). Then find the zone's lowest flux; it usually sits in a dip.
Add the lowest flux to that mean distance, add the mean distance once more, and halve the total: 4.17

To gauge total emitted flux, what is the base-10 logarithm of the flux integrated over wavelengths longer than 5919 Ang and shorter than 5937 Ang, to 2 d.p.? 2.18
